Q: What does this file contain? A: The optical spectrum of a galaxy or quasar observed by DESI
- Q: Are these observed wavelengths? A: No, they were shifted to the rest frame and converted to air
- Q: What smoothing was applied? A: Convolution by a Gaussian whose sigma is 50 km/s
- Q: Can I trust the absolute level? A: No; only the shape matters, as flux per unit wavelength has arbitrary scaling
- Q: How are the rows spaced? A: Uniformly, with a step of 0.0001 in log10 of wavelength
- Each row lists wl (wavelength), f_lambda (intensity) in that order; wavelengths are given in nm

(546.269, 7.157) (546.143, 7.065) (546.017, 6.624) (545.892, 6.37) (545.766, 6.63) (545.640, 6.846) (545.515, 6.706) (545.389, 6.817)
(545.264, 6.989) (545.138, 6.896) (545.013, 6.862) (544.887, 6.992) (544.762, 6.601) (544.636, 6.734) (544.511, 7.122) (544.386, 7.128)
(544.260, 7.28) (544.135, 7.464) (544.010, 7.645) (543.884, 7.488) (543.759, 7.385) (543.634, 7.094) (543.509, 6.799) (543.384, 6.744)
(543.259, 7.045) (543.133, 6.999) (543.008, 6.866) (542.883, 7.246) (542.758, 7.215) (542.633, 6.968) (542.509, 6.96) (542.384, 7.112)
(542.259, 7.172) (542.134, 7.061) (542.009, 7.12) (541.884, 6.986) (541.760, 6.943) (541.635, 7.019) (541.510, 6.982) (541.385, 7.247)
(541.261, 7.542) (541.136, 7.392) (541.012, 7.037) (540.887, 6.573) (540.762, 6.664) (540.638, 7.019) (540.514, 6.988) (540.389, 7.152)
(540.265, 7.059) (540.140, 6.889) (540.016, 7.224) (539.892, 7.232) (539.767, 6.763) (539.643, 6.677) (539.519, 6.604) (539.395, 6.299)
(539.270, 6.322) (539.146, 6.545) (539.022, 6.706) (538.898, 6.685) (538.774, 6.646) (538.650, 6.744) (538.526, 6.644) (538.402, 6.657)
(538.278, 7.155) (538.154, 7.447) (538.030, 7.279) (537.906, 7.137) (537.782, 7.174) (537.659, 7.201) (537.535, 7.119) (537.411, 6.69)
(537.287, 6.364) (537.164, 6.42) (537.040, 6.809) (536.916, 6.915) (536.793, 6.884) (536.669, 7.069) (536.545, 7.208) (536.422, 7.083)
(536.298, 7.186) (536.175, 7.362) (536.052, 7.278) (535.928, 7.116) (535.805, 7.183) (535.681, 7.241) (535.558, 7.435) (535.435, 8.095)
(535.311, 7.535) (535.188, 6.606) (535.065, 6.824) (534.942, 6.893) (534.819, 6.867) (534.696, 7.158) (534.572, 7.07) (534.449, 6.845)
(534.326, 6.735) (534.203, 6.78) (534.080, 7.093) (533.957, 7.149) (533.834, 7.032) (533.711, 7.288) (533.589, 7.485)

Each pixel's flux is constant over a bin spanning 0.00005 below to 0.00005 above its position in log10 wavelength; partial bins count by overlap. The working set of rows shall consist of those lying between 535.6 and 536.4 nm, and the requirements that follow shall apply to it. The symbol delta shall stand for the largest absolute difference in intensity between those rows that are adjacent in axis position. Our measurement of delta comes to 0.18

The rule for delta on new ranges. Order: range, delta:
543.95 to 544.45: 0.18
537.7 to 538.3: 0.29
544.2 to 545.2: 0.39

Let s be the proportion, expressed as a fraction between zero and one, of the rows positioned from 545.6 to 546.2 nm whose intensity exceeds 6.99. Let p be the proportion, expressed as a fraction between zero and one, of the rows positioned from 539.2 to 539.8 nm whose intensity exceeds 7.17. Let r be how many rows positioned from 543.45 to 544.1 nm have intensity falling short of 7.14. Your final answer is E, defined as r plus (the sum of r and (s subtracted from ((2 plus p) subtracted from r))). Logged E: 4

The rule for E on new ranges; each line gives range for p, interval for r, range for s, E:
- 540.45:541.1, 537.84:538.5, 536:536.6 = 3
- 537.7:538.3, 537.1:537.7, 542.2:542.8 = 9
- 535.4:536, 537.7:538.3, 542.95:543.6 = 0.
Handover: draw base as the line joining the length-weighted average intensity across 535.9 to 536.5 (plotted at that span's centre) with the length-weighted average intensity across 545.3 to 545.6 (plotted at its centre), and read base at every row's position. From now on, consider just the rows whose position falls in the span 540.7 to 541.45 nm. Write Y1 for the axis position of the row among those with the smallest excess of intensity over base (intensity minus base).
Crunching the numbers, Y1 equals 540.887 nm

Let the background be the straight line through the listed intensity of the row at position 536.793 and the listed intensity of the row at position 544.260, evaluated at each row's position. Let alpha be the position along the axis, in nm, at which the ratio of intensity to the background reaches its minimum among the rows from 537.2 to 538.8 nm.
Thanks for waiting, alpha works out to 537.287 nm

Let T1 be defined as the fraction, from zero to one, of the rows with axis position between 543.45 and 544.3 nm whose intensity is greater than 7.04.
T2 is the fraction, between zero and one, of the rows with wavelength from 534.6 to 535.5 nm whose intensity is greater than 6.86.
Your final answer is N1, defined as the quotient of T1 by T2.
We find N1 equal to 1.20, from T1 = 0.9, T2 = 0.7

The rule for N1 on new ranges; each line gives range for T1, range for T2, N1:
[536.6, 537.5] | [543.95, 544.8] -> 0.20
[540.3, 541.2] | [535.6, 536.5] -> 0.29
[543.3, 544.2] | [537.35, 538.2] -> 0.83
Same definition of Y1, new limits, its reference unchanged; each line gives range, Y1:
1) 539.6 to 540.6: 539.643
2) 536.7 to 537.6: 537.287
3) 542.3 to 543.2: 543.008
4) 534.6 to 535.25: 535.188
